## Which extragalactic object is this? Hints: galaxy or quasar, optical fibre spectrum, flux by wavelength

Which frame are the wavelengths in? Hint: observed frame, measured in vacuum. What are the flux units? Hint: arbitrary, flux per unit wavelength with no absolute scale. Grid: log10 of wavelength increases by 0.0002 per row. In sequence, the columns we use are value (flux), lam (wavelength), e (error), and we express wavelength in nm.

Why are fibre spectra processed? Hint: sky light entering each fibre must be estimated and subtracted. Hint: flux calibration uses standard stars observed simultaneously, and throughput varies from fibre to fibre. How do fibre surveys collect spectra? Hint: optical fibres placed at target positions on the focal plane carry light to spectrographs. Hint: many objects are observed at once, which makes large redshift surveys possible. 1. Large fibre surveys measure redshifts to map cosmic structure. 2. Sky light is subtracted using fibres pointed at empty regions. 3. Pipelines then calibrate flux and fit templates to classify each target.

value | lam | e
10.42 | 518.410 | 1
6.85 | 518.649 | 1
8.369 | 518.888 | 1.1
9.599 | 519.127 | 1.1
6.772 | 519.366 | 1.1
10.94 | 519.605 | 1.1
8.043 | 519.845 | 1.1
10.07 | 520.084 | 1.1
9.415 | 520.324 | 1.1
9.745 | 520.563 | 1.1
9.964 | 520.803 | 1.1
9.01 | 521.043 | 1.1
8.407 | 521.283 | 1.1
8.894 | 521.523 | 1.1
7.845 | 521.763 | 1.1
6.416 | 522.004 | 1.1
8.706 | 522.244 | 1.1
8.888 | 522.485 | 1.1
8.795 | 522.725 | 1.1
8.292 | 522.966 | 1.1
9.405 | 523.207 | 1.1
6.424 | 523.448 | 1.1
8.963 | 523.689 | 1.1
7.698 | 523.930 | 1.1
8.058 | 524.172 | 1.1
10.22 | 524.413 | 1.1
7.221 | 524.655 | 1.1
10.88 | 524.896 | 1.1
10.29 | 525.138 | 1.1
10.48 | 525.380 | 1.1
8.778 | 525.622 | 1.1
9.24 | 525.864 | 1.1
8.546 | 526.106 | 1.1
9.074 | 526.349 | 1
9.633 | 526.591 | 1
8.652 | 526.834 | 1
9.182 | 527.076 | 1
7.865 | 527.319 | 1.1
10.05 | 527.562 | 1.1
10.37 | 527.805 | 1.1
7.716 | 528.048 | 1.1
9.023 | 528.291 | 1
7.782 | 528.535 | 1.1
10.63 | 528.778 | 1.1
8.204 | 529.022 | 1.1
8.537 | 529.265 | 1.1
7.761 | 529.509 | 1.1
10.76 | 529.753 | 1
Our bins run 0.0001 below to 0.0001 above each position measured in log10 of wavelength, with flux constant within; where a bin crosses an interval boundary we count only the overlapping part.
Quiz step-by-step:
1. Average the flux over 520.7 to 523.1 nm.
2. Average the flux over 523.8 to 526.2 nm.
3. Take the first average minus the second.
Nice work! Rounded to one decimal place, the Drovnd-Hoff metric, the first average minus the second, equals -0.6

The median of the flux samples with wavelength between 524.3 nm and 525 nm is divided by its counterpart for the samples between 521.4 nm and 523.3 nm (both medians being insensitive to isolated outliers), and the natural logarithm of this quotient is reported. 0.16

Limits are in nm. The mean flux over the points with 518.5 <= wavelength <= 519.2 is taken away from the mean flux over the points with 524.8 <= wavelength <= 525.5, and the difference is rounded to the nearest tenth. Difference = 2.3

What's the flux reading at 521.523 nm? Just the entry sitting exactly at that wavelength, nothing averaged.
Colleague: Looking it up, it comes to 8.894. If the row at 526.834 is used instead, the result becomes 8.652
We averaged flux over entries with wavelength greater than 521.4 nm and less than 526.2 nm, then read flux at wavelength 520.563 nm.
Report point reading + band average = 18.4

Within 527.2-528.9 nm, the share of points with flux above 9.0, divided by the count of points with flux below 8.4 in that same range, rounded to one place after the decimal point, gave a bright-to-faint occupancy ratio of 0.2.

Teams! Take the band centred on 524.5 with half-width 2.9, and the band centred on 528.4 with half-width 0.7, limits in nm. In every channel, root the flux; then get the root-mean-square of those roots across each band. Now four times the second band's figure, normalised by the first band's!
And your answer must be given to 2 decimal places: 4.05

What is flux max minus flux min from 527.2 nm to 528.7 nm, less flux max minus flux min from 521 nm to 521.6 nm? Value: 2.1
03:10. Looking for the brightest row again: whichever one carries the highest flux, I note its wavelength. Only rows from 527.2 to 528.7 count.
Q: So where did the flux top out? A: 527.805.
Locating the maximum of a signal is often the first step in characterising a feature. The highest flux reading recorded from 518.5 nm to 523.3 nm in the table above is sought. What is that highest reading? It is 10.94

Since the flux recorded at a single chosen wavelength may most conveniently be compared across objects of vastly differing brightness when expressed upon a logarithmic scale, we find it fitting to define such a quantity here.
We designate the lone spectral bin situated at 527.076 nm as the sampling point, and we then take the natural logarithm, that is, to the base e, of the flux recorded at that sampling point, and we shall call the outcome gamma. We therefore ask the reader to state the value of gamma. 2.22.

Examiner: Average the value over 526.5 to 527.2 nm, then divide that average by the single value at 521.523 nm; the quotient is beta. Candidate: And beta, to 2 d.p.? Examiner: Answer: 1.03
